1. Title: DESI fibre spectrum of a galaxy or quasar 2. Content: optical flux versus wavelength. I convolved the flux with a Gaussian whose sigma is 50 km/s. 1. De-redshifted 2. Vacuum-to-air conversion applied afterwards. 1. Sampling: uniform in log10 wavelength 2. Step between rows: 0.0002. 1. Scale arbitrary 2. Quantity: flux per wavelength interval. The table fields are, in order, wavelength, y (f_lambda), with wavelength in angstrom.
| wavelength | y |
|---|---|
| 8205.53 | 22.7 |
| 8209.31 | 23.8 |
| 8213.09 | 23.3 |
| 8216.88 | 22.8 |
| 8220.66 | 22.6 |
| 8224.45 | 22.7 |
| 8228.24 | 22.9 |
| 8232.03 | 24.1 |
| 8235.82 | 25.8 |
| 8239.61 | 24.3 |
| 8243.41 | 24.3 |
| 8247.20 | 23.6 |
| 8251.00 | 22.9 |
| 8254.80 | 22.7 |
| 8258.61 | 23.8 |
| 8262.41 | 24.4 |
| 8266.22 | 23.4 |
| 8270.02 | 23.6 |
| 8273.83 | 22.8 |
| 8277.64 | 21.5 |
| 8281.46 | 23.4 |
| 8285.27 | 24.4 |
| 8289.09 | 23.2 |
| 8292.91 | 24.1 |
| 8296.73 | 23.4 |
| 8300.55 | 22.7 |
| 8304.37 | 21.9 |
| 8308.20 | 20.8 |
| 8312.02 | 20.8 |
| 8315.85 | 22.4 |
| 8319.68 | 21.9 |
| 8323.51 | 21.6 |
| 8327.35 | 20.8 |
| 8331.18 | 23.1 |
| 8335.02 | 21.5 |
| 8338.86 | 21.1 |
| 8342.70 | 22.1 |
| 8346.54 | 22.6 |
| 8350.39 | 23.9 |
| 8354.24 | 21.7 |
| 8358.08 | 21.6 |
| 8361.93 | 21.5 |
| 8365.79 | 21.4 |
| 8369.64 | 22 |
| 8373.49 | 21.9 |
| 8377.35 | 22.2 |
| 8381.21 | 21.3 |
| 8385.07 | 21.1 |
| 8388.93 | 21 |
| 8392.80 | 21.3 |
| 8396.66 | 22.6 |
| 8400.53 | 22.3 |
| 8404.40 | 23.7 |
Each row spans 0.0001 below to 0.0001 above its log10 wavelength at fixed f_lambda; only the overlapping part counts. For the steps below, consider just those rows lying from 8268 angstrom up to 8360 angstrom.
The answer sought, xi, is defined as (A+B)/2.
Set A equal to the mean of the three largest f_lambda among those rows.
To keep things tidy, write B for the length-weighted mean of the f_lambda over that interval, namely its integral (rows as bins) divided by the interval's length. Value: 23.3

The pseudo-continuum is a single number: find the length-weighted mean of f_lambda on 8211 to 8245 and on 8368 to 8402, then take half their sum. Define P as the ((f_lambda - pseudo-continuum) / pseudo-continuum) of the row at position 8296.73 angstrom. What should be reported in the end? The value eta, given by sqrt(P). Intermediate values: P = 0.031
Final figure 0.18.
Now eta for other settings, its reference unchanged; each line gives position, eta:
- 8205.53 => 0.02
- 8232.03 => 0.25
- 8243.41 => 0.27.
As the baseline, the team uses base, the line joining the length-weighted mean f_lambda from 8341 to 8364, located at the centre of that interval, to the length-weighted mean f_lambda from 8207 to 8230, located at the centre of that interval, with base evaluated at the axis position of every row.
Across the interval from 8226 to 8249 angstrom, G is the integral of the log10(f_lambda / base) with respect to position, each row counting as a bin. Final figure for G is 0.5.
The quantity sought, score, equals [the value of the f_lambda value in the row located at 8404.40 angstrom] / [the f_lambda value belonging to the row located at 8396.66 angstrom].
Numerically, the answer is 1.05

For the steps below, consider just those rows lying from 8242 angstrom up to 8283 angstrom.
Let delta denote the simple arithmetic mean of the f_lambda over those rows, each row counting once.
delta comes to 23.3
